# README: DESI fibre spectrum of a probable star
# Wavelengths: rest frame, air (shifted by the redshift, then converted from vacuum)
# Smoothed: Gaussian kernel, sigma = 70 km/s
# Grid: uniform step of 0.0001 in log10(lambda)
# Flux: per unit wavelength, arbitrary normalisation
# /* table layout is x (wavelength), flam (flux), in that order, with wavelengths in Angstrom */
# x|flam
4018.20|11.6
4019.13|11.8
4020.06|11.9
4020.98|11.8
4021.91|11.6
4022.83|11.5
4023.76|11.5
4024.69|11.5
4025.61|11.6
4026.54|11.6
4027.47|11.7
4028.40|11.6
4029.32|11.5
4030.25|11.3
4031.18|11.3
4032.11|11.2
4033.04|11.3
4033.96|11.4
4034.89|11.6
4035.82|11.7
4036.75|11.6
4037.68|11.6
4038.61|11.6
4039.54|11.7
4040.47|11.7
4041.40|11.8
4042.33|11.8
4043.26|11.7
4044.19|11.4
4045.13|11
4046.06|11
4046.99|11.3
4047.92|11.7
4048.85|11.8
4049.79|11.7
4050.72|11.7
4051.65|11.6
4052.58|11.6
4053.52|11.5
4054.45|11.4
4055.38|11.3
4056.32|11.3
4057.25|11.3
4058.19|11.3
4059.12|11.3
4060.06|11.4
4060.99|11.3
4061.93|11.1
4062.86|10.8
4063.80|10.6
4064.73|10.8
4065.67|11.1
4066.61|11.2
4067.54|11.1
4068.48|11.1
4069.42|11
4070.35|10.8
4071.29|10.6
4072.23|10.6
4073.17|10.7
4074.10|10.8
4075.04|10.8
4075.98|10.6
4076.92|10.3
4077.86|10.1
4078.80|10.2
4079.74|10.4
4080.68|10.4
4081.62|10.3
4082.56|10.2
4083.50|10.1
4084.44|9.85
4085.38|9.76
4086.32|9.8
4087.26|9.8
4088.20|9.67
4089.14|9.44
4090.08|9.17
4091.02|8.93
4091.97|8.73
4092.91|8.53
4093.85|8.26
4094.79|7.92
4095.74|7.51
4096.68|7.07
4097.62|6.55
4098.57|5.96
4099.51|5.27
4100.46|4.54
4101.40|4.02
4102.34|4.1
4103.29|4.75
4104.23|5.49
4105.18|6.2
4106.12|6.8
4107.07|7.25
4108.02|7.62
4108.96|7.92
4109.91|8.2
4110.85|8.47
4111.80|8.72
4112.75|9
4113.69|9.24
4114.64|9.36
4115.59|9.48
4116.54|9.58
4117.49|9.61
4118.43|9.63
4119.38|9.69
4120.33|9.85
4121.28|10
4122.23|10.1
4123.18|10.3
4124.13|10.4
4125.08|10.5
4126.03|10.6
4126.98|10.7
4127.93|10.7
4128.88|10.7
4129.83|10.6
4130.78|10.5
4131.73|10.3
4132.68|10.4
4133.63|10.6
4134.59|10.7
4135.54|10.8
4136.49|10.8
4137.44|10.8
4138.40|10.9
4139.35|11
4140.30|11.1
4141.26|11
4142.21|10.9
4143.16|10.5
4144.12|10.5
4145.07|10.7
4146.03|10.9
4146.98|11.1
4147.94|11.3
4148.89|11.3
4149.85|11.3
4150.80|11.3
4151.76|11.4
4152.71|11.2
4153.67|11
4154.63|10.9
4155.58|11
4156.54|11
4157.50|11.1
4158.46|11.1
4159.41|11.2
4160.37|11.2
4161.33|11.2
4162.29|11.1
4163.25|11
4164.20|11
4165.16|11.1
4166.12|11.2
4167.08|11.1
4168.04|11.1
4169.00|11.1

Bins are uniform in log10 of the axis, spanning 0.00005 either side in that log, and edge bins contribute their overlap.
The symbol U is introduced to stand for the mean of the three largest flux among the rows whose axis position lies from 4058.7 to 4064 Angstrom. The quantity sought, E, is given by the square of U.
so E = 128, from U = 11.3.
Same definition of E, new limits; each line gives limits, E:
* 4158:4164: 125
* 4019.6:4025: 138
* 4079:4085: 107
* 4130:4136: 114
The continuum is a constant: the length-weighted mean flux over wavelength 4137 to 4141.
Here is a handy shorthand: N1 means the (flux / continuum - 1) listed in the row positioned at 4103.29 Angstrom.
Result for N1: -0.57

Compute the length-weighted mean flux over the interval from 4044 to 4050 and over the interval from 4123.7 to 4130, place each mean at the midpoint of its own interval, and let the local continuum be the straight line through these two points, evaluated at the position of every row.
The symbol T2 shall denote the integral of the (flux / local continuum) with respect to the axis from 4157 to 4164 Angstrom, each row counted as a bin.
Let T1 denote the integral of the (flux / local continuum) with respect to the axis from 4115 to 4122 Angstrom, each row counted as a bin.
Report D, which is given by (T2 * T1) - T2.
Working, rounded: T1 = 6.35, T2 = 7.6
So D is 41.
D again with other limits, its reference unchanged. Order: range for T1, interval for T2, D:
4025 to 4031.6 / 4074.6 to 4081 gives 33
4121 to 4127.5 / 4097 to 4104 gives 18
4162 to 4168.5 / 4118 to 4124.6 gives 37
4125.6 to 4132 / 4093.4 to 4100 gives 23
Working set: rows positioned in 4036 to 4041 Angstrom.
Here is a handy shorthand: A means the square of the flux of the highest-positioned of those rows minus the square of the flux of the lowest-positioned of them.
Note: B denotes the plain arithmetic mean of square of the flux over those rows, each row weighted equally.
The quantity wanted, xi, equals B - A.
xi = 133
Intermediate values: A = 2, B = 135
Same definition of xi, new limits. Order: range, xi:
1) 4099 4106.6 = 9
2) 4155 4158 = 120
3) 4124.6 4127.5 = 108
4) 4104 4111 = 12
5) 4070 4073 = 118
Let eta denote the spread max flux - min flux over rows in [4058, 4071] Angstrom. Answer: 0.8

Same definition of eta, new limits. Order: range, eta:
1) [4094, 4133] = 6.7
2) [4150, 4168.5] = 0.5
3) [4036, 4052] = 0.8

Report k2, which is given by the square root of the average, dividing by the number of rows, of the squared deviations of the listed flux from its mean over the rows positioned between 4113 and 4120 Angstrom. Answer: 0.15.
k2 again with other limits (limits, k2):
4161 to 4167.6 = 0.08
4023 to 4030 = 0.07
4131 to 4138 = 0.19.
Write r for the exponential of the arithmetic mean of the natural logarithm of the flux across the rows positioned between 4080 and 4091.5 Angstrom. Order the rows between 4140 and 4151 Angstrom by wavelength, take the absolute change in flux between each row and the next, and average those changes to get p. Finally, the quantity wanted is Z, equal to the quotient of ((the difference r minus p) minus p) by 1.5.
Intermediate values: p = 0.127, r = 9.8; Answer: 6.3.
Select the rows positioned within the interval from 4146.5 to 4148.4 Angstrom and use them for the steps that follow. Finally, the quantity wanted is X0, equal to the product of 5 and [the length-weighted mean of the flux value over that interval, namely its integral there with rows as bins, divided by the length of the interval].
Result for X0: 56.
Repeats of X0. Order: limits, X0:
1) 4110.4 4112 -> 43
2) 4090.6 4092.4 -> 44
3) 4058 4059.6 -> 56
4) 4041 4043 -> 59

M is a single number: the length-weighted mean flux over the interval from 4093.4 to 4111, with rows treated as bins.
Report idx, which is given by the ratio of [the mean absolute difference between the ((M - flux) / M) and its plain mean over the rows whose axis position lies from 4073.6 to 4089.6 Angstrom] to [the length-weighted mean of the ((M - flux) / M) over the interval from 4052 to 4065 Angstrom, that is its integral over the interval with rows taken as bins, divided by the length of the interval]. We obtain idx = -0.07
